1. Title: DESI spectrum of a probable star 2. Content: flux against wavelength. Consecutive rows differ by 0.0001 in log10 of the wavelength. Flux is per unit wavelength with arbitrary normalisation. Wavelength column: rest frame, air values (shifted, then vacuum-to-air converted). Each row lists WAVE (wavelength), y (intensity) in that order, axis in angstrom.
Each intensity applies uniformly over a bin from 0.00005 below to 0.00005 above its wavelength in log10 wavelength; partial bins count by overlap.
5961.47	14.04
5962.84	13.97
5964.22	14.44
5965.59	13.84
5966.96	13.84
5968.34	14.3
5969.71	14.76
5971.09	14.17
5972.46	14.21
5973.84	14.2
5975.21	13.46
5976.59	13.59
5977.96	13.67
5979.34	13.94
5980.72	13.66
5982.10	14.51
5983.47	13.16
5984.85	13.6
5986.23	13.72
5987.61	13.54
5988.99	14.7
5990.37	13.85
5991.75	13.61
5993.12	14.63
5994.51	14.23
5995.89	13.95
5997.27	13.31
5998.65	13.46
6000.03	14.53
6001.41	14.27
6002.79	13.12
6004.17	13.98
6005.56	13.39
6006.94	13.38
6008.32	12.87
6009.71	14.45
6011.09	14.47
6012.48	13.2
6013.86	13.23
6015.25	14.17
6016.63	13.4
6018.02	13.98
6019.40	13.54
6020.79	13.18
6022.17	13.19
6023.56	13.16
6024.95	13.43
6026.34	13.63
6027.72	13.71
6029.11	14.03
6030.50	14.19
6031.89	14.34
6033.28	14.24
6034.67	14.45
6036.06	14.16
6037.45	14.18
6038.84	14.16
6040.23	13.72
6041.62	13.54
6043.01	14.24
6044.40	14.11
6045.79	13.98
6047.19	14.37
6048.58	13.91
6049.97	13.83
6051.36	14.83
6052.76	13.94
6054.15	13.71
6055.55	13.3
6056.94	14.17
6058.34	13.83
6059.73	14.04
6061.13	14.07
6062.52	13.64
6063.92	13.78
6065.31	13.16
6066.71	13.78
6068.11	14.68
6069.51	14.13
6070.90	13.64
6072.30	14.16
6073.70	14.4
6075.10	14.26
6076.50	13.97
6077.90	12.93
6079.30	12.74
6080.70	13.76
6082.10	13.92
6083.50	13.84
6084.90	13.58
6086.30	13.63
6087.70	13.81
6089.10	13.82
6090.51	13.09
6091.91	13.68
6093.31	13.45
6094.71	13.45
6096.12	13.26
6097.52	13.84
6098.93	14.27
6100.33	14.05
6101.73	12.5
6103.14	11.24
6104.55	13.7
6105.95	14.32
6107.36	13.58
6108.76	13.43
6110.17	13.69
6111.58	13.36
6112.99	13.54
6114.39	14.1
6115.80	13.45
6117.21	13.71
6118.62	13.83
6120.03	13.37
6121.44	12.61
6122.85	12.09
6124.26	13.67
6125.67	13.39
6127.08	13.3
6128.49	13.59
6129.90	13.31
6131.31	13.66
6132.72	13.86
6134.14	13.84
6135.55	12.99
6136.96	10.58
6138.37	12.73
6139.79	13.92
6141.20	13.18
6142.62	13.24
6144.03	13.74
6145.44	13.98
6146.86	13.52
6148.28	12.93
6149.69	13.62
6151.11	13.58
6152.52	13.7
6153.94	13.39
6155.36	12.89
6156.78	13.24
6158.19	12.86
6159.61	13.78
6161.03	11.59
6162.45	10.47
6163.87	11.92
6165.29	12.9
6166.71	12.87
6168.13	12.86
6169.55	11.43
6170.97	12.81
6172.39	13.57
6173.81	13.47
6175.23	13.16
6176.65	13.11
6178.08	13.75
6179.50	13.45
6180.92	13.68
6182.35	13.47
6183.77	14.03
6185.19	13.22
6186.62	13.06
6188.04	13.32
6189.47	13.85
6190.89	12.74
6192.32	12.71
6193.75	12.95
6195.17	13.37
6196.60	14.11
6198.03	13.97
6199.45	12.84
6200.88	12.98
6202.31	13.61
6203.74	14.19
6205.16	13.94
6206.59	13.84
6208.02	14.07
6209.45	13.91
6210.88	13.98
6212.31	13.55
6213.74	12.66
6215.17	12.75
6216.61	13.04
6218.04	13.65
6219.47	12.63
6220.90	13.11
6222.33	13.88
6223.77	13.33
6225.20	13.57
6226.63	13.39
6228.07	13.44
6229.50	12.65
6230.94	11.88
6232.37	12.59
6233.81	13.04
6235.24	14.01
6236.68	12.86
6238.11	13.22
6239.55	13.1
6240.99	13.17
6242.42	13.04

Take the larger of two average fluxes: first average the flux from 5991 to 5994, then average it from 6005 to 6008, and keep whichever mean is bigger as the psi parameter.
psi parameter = 14.1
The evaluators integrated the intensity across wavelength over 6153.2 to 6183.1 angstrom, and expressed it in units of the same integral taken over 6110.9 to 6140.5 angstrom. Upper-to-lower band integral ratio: 0.98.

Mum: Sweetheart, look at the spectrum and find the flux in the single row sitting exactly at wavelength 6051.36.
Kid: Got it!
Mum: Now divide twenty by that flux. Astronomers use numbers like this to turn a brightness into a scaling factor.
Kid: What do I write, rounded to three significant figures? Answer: 1.35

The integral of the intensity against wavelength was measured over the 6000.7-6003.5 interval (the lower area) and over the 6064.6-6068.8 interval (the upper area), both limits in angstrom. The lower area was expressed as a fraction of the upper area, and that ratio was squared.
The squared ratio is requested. 0.4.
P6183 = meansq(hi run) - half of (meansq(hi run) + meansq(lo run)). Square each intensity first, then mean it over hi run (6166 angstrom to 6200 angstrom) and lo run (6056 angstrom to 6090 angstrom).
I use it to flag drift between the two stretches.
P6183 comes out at -8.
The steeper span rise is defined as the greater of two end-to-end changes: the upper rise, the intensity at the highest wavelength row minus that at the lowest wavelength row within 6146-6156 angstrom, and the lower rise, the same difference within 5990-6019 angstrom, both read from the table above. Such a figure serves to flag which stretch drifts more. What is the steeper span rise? 0.13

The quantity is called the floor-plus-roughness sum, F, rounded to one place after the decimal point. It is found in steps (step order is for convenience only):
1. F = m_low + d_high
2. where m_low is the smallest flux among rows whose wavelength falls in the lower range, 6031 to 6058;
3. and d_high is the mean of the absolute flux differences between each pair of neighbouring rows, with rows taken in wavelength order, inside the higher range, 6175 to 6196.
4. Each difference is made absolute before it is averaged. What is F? 13.7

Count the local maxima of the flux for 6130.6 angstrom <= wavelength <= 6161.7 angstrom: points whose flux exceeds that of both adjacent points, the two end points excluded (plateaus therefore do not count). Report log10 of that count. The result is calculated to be 0.845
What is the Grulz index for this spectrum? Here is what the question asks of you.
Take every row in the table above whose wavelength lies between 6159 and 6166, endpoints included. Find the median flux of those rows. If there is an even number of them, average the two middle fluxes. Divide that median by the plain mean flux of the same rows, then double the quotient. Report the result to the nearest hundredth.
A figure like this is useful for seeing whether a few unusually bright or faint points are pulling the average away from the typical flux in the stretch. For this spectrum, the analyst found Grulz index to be 1.97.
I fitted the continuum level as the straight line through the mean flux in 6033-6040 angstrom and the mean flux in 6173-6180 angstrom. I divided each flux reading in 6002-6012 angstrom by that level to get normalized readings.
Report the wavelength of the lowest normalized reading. 6008.32 angstrom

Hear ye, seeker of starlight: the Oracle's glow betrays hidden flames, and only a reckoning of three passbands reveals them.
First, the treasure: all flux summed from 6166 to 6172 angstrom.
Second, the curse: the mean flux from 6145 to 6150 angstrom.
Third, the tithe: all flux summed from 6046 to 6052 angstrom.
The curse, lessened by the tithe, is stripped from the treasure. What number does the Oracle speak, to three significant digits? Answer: 93.4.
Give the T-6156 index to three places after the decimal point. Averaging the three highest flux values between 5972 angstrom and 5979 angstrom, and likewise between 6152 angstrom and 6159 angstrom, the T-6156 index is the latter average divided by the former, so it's 0.958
